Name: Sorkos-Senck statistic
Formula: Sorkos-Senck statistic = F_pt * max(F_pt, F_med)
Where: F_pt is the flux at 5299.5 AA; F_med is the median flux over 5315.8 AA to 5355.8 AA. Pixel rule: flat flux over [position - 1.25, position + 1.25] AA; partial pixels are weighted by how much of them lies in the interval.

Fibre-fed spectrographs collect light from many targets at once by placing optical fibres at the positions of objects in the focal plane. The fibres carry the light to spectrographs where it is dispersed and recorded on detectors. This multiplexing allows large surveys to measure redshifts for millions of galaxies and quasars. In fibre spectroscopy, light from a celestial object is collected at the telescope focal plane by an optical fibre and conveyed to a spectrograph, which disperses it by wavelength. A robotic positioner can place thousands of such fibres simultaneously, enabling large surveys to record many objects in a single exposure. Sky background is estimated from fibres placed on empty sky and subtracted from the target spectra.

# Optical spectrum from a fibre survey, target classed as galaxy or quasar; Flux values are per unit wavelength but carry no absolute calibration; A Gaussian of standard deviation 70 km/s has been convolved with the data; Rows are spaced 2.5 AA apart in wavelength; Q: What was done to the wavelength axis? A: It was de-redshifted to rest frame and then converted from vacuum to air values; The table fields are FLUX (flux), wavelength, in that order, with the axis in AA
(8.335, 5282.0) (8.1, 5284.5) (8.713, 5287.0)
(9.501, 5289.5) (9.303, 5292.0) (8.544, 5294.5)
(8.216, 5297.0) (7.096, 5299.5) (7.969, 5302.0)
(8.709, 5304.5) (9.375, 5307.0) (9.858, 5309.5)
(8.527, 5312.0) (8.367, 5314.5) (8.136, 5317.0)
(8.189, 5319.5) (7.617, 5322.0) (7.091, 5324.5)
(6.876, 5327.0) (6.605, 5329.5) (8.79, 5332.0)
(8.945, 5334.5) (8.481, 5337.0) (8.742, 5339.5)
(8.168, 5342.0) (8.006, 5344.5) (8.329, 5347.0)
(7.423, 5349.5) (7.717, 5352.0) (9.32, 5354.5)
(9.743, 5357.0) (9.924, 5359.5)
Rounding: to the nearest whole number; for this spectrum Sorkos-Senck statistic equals 58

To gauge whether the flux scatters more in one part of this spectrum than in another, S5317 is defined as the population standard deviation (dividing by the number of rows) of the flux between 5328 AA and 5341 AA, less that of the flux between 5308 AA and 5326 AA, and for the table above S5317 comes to 0.1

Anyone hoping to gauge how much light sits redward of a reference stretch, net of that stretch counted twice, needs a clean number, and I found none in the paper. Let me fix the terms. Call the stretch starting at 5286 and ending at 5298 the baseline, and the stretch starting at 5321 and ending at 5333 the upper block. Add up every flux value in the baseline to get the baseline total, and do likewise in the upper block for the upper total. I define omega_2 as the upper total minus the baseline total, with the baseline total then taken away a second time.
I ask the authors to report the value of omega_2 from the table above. -52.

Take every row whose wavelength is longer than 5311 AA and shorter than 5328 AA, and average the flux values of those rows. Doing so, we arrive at 7.8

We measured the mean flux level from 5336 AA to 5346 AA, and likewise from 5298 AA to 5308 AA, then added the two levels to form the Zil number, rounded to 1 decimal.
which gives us 16.6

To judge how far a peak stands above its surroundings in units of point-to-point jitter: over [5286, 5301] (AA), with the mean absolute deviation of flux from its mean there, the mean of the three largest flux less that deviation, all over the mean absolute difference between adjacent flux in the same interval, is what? 13.4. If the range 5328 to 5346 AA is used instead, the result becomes 13.0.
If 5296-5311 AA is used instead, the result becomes 11.0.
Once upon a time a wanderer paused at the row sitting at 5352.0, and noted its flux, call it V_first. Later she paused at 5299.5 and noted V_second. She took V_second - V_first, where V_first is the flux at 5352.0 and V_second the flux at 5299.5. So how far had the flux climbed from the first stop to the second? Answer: -0.6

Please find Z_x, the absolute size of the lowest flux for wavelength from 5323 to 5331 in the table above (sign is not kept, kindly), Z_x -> 6.6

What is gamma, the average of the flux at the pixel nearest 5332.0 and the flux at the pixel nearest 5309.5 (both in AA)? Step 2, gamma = 9.3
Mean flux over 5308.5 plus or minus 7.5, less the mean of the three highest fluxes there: -0.51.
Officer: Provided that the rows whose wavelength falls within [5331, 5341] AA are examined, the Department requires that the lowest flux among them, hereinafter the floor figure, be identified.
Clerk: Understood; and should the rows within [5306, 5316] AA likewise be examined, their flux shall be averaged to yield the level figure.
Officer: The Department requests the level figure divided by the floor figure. 1.06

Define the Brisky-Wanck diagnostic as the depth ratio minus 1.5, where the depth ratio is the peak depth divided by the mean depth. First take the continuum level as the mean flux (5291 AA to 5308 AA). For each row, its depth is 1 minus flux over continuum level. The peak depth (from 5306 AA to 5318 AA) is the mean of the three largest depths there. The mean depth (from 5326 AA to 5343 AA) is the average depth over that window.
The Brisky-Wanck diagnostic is -1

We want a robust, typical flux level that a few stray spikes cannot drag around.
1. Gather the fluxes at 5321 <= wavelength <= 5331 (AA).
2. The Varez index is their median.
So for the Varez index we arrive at 7.0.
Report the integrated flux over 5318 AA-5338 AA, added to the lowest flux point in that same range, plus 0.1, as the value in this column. 163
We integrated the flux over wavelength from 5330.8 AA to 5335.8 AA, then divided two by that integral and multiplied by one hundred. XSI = 4.5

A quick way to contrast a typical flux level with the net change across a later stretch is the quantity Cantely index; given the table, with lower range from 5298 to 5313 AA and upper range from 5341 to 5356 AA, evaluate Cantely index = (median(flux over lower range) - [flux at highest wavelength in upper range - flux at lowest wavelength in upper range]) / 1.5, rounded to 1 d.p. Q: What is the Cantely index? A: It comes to 5.0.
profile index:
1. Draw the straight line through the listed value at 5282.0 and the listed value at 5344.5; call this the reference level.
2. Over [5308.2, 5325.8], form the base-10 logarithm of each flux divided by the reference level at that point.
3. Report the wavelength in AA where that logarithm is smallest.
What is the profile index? 5324.5 AA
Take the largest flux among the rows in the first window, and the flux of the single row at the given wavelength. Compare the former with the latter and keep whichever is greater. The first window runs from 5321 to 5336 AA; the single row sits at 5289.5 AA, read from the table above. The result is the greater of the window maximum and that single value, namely 9.50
